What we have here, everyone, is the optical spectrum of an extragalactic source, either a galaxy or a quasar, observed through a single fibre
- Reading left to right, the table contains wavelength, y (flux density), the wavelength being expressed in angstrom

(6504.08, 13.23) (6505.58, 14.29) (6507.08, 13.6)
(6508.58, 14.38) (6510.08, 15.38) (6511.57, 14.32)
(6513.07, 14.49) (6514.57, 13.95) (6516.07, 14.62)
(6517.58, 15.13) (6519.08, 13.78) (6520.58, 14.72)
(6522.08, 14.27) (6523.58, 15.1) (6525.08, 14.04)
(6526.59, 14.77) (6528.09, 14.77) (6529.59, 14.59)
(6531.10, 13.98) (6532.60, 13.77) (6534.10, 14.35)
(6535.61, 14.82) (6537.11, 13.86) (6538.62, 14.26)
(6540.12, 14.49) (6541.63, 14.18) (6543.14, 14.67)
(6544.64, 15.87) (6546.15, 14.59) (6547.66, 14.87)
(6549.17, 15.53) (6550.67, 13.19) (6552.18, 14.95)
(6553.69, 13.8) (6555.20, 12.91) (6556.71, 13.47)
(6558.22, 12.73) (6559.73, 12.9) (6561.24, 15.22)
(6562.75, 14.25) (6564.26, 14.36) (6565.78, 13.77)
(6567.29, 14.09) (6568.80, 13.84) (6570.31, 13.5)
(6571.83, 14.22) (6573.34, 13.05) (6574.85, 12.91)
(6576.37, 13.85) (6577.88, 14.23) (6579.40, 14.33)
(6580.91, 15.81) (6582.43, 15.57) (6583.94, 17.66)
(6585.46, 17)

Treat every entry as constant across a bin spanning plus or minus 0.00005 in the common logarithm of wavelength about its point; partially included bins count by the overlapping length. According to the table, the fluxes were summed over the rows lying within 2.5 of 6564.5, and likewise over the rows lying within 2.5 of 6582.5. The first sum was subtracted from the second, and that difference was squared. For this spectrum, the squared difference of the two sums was 44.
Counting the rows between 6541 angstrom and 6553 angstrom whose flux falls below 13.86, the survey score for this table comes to 1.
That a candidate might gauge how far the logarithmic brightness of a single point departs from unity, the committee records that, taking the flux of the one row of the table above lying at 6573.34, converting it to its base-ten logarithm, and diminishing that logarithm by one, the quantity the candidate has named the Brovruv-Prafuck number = 0.116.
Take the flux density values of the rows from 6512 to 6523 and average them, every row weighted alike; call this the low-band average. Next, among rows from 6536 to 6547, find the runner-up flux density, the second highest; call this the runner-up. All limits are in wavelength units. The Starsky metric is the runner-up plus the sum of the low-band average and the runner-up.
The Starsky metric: 43.8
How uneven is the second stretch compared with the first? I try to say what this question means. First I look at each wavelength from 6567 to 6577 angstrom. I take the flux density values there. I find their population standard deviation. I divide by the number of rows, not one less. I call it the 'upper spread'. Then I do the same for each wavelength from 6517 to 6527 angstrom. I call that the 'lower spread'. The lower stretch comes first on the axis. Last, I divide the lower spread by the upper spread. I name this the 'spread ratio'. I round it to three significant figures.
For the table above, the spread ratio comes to 1.04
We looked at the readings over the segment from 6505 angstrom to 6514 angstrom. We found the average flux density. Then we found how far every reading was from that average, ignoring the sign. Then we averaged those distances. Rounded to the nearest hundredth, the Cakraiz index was 0.35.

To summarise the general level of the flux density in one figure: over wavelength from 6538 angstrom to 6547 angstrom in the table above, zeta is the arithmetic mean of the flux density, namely 14.68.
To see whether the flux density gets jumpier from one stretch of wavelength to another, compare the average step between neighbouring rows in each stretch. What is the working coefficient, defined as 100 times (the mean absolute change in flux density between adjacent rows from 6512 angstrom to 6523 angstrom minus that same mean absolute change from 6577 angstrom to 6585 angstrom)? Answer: -23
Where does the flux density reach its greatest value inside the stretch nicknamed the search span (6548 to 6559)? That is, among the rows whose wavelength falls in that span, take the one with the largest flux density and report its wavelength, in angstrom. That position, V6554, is 6549.17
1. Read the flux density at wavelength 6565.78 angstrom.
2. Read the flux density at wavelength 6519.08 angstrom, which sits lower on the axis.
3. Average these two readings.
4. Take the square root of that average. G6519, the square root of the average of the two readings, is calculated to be 3.71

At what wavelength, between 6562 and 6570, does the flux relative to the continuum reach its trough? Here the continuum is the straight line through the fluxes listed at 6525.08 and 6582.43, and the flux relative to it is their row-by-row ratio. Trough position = 6568.80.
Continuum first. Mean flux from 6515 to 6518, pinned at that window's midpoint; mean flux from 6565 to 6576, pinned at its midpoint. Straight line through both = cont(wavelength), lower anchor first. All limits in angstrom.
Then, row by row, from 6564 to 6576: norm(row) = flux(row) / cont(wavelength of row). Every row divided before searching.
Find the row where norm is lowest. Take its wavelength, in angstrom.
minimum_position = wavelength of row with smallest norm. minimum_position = 6574.85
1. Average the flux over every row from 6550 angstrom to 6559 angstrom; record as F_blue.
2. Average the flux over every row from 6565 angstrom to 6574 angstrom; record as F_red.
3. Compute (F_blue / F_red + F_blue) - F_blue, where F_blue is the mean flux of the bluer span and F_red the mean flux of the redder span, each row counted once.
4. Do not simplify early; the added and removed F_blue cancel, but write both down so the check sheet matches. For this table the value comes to 0.98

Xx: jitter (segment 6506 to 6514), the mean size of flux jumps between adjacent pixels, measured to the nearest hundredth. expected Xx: 0.75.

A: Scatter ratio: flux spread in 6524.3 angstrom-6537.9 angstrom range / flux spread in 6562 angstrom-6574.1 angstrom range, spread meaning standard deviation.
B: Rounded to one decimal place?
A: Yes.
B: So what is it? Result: 1.0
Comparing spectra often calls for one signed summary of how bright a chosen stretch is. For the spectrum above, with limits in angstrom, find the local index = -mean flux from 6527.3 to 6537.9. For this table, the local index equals -14.3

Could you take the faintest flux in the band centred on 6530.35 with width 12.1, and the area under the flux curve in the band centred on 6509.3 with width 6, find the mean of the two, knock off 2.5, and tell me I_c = 48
